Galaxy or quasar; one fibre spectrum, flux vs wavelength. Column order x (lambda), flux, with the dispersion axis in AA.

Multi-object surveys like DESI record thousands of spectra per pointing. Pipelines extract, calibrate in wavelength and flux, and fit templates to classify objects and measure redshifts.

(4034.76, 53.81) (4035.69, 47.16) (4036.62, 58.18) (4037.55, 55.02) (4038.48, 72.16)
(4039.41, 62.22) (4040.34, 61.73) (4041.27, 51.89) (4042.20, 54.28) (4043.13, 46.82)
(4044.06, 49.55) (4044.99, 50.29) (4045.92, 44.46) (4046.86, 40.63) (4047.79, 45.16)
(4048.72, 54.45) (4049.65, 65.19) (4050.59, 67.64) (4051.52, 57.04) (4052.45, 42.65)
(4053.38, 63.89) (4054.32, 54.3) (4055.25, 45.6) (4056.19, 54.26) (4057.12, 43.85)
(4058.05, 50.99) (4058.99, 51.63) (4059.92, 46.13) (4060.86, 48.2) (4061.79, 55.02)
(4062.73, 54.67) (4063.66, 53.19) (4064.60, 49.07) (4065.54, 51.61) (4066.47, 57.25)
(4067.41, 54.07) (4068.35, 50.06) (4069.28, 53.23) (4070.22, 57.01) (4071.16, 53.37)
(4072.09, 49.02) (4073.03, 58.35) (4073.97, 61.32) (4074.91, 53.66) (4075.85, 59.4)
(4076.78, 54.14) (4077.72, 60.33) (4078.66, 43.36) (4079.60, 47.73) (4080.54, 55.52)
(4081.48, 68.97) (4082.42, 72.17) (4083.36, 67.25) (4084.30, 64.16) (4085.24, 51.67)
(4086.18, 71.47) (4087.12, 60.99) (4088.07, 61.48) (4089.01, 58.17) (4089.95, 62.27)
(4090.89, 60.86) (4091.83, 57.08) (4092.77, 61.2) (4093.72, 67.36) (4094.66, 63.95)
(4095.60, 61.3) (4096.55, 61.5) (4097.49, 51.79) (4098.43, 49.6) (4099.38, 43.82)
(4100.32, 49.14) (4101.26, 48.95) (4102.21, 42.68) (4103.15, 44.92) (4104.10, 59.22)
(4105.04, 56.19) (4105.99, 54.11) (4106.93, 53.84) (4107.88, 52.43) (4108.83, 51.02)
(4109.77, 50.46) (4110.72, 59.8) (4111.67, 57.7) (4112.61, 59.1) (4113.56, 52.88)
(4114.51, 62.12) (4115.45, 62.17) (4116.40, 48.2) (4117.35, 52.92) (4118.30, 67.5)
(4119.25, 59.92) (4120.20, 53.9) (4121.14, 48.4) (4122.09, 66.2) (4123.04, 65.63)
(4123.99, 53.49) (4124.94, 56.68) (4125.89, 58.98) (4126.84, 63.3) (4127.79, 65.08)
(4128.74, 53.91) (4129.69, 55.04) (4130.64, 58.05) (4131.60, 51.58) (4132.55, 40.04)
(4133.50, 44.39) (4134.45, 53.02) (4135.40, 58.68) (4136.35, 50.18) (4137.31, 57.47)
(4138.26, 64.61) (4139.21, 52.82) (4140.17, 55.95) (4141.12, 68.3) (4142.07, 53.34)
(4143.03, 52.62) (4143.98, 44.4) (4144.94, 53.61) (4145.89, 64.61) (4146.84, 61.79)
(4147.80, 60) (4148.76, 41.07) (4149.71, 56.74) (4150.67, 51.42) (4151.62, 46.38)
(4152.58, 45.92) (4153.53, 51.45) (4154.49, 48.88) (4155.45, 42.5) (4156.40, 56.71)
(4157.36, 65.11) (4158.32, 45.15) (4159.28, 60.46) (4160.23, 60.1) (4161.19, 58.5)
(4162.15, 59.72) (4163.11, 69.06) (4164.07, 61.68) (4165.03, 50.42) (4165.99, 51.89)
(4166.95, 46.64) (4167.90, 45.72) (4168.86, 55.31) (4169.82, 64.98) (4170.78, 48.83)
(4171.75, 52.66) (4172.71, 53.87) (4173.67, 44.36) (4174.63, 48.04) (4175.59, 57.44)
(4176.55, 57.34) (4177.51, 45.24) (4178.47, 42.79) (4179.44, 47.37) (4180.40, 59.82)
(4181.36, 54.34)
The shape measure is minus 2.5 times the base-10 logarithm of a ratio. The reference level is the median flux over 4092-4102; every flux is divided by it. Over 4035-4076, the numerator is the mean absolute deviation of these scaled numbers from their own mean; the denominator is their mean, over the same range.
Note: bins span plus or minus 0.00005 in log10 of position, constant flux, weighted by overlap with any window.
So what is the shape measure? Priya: 2.54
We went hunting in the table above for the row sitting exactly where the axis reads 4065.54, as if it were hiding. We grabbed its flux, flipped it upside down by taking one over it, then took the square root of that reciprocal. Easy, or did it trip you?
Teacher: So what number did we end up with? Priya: 0.139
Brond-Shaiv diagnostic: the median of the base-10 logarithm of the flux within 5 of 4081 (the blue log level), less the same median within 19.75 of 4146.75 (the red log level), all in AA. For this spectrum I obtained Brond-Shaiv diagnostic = 0.03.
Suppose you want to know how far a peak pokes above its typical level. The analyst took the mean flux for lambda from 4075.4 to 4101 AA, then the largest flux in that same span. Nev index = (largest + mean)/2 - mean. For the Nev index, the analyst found 6.7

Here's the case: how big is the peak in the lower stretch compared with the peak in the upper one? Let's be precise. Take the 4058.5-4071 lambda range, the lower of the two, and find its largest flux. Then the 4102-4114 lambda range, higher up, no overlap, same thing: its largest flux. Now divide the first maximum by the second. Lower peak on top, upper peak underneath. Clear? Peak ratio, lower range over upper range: 0.96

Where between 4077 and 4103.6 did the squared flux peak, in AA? 4082.42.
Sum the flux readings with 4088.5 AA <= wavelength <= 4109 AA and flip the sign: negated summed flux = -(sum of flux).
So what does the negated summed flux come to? -1211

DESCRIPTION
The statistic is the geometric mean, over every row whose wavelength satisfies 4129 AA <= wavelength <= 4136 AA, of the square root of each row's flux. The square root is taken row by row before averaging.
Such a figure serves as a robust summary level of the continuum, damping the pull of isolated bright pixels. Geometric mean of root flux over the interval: 7.1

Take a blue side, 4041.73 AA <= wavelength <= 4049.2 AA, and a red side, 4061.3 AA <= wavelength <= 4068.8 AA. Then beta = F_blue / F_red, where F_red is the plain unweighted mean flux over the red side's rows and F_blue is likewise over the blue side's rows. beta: 0.91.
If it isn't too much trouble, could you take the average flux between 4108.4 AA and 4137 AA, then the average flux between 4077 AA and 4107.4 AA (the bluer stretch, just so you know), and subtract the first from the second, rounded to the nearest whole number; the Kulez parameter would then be 1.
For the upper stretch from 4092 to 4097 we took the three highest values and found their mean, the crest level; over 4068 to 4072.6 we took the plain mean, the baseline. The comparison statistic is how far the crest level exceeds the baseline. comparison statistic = 12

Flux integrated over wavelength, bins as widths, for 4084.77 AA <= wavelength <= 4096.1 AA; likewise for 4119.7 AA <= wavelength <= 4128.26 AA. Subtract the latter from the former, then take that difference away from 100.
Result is -90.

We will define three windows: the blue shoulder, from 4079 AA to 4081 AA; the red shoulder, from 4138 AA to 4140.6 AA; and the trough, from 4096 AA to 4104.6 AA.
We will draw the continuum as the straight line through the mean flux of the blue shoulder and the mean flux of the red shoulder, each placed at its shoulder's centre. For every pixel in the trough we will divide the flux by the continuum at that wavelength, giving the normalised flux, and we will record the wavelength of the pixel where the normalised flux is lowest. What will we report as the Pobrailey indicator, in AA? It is 4102.21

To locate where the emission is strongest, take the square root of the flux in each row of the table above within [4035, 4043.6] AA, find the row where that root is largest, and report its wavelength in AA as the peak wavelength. 4038.48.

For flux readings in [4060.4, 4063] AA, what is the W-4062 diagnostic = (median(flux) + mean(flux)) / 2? 53.6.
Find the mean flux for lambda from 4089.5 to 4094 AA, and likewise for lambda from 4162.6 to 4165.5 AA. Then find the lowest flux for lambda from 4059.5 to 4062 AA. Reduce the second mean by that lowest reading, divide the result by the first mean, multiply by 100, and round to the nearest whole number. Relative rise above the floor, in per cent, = 23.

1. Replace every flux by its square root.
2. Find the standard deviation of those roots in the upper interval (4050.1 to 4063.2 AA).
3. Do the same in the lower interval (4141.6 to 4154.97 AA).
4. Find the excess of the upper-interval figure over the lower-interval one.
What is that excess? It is 0.0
